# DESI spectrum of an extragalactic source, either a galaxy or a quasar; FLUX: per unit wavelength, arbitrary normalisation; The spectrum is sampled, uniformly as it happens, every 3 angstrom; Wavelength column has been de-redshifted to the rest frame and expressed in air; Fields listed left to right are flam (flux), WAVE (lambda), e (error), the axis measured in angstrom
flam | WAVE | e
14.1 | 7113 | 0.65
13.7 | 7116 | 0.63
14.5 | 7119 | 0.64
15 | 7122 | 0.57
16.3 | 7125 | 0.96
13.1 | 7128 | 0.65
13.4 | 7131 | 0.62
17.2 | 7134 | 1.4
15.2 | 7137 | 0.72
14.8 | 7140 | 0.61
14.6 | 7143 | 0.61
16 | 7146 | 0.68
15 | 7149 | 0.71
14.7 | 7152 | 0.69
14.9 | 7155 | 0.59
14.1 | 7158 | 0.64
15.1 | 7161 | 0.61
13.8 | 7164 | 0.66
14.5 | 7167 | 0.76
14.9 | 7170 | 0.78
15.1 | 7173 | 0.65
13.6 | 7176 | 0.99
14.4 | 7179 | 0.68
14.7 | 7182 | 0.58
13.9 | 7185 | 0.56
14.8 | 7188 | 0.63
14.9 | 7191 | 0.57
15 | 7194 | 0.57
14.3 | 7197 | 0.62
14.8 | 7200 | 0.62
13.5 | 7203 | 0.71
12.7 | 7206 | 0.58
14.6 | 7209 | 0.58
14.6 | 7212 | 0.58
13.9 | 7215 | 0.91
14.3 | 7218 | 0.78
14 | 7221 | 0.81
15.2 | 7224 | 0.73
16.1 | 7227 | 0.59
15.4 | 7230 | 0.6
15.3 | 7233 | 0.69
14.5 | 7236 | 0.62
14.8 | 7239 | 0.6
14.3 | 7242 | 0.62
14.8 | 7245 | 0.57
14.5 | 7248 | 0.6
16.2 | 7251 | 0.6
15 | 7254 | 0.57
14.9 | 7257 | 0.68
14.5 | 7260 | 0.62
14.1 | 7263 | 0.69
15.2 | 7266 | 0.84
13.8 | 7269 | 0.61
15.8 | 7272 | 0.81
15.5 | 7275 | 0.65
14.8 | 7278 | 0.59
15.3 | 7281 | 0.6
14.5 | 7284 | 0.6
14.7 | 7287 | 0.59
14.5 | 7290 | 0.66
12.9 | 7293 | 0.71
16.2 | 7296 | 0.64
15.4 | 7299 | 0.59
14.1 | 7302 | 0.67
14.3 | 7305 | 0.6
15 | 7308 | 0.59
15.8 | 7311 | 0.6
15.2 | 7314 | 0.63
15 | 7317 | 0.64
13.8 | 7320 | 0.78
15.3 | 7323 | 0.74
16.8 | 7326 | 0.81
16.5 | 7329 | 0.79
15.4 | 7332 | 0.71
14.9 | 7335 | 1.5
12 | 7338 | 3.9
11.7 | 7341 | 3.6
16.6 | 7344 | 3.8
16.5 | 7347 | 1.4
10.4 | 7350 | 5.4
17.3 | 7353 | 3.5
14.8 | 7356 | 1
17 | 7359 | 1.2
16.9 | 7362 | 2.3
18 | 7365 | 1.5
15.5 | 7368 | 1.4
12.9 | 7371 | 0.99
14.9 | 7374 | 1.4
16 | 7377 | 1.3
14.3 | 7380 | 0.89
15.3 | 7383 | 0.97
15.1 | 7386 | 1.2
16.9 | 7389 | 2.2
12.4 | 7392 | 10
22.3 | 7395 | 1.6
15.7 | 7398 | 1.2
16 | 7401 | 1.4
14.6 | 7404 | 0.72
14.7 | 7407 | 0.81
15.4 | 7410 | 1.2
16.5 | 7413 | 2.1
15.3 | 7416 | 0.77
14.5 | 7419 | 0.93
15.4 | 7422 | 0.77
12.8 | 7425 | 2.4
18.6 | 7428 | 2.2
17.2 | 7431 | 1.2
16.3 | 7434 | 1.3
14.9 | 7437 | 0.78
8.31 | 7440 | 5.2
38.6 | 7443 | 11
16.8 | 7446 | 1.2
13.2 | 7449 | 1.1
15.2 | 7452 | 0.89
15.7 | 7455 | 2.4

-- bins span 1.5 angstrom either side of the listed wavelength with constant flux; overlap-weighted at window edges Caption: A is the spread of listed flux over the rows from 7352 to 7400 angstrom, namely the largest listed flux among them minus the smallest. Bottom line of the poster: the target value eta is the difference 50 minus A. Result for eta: 40.1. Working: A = 9.9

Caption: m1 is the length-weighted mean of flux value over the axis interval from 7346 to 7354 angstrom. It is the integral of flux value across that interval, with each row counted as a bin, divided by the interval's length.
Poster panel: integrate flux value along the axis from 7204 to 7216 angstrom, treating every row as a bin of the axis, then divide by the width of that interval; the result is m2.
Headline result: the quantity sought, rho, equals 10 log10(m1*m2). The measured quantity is 23.0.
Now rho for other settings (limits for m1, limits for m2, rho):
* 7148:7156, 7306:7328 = 23.6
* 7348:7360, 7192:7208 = 23.2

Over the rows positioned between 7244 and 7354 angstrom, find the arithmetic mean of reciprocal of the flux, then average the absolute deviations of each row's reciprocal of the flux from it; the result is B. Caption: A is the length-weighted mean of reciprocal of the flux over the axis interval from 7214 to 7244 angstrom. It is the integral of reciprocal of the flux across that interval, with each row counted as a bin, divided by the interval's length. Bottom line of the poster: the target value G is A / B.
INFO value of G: 14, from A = 0.0677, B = 0.0049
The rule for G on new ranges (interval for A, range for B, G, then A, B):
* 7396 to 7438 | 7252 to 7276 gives 26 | 0.0644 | 0.0025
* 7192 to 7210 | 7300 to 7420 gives 12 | 0.0709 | 0.0059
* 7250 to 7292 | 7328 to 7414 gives 10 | 0.0674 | 0.0070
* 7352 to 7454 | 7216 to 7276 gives 26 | 0.0650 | 0.0025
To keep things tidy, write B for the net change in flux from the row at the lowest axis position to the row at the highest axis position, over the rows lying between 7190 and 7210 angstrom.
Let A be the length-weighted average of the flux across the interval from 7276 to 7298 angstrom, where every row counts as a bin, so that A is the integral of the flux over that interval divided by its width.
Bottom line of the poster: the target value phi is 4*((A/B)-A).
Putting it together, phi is -255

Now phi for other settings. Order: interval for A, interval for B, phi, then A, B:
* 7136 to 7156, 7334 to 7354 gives -35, 15.0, 2.4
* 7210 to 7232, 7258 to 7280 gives 138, 14.8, 0.3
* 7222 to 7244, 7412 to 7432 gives 26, 15.1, 0.7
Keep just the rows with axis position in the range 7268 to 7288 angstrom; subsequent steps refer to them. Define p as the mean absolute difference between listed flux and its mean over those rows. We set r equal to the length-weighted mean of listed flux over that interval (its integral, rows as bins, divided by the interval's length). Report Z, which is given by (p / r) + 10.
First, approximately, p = 0.53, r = 14.9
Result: 10.0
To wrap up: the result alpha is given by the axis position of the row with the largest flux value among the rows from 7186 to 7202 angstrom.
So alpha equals 7194 angstrom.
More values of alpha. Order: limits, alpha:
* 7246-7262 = 7251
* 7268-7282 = 7272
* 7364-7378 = 7365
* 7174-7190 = 7188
